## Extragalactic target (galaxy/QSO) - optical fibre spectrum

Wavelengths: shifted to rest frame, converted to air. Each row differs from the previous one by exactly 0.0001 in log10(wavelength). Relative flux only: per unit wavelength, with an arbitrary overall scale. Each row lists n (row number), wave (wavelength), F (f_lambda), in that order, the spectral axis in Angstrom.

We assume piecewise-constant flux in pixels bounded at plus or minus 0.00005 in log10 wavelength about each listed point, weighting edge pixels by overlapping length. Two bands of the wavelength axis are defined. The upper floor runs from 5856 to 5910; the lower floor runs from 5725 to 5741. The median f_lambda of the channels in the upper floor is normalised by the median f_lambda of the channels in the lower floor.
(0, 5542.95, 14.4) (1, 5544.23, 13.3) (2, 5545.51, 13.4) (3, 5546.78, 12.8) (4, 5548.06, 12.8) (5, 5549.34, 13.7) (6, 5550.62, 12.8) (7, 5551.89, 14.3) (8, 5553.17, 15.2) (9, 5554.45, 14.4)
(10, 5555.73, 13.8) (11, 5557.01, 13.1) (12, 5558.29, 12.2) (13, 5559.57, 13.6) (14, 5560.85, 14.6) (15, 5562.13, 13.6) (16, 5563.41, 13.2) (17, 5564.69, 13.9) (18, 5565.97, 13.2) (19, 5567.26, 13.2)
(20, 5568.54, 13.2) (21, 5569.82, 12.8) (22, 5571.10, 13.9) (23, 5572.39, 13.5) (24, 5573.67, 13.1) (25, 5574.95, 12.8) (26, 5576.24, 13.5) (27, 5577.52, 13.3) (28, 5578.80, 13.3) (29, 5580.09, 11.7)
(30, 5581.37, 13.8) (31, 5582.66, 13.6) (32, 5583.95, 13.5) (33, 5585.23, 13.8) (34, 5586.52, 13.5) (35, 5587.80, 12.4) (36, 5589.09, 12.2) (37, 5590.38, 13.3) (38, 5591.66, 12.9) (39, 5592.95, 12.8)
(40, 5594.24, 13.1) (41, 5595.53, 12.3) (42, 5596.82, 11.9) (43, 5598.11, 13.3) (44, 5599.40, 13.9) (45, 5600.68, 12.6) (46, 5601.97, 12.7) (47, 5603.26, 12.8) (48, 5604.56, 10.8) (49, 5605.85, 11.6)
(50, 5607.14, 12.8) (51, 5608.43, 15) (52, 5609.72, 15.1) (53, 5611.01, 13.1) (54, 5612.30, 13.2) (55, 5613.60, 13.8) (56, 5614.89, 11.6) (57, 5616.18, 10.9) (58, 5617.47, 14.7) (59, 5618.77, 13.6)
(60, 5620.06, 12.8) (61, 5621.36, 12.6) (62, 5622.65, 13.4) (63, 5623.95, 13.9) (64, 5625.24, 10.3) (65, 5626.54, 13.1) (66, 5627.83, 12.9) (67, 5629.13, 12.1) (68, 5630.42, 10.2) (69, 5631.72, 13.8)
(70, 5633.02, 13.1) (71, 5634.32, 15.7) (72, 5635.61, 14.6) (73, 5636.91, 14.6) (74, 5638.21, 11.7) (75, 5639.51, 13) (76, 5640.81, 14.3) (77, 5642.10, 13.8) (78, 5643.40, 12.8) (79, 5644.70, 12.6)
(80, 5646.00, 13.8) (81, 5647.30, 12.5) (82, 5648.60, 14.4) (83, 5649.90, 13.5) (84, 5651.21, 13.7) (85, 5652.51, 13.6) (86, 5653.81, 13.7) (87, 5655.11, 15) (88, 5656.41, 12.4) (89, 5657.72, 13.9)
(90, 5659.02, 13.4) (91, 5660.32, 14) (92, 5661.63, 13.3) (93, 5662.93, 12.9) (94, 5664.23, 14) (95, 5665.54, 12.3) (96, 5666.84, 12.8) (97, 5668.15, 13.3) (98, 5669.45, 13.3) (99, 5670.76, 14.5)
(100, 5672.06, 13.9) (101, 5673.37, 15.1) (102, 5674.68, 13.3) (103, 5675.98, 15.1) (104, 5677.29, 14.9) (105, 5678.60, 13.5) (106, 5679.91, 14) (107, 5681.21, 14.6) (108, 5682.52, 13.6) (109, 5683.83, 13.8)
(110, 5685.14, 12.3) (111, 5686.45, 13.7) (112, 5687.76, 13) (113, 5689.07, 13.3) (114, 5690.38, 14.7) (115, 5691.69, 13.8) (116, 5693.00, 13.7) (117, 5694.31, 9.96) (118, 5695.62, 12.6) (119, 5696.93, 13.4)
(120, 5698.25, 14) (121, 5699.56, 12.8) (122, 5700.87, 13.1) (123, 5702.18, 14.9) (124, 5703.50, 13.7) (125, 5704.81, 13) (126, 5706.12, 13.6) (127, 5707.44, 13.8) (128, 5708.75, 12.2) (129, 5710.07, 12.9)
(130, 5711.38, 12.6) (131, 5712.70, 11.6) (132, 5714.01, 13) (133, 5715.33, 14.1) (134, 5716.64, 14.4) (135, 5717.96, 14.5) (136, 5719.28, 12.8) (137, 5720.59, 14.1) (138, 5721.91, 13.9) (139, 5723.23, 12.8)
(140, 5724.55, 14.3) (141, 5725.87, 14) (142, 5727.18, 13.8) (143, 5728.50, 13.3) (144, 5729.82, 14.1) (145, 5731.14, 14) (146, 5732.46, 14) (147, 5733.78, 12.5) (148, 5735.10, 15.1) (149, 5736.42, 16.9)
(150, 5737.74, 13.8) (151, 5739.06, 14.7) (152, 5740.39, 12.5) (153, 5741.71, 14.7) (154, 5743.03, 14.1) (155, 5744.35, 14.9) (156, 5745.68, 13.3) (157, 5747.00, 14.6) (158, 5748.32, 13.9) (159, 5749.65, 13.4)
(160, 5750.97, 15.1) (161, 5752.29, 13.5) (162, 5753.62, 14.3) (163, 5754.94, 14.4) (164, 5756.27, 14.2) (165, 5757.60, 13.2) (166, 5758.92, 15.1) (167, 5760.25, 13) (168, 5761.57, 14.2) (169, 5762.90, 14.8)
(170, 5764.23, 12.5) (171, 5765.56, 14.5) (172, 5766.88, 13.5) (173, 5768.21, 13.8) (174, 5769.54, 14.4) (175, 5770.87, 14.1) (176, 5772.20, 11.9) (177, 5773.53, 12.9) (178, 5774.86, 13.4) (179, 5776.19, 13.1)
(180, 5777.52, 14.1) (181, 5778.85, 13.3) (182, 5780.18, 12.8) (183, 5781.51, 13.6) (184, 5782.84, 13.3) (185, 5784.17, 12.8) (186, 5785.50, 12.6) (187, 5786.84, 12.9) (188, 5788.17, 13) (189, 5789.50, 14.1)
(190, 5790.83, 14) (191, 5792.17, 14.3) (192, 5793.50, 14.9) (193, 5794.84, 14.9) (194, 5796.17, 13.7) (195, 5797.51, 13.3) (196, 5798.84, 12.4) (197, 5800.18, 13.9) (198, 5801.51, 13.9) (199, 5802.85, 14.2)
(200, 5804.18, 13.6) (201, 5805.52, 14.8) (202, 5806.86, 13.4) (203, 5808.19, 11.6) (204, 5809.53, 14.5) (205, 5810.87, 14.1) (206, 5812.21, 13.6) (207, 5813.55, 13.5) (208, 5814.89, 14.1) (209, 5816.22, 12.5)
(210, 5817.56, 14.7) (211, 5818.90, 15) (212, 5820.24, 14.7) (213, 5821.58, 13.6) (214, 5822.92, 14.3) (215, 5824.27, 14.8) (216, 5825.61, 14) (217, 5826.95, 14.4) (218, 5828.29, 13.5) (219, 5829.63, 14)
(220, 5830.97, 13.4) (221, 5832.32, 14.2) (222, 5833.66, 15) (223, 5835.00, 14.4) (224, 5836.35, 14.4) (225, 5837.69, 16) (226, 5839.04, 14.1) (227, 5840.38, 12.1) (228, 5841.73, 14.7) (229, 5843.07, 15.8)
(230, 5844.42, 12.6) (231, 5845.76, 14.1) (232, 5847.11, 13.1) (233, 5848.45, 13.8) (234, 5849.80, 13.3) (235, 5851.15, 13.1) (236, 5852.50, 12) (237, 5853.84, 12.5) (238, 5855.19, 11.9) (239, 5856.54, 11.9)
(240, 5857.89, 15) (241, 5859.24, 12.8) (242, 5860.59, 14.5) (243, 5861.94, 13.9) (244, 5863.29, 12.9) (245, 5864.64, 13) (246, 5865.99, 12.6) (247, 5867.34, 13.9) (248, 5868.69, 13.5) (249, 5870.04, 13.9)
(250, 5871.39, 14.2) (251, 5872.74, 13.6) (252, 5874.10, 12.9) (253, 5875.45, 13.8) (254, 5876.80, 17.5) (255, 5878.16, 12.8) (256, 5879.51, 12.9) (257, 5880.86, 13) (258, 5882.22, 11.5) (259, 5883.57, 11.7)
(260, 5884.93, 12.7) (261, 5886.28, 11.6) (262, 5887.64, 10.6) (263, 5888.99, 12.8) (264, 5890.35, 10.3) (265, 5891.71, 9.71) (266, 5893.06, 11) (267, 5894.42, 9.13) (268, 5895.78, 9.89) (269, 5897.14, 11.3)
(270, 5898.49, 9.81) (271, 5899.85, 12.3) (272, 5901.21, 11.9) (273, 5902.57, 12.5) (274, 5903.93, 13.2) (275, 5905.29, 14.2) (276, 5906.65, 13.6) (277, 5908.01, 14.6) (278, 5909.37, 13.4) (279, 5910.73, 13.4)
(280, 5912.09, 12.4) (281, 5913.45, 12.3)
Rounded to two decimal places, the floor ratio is 0.92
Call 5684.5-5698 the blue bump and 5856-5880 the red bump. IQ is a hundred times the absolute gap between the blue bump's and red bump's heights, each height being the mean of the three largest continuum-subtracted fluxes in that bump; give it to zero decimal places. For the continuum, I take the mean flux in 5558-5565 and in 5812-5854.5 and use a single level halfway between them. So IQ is 160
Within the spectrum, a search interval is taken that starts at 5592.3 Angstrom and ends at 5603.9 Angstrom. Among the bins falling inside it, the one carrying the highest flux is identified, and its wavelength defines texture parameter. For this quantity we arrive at 5599.40 Angstrom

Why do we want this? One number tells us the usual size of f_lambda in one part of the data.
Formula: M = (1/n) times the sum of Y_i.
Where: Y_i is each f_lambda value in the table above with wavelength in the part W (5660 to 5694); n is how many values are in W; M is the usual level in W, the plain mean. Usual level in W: 13.7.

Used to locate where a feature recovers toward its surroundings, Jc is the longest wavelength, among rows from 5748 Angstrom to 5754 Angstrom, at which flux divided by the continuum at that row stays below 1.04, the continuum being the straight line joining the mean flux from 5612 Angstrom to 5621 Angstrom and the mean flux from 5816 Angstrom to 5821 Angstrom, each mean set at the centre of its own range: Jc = 5753.62 Angstrom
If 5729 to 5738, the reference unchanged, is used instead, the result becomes 5737.74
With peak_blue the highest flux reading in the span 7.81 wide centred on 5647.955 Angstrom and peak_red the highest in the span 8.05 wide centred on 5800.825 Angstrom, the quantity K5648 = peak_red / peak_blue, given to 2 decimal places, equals 0.99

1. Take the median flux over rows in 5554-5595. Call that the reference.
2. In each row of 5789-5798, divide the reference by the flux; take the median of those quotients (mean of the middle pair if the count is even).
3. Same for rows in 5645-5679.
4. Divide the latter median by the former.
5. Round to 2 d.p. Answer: 1.03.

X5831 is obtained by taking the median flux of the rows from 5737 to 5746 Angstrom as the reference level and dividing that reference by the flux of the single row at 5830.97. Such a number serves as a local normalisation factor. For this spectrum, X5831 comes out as 1.05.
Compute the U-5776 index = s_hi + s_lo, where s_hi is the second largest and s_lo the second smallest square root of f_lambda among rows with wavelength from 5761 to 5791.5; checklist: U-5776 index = 7.34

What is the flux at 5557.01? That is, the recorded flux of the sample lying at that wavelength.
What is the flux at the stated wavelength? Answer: 13.1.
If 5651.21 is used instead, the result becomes 13.7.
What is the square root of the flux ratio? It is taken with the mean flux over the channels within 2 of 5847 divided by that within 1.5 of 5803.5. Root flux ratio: 0.99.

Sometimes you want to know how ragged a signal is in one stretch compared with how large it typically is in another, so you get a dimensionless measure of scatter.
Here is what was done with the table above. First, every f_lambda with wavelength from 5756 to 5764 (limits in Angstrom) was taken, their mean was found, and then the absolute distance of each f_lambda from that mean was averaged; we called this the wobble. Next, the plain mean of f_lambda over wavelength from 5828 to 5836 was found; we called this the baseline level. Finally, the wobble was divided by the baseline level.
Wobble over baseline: 0.05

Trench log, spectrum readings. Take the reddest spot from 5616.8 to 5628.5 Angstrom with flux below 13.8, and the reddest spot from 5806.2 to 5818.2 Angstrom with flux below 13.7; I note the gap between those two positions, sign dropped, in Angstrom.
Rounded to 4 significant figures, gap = 188.4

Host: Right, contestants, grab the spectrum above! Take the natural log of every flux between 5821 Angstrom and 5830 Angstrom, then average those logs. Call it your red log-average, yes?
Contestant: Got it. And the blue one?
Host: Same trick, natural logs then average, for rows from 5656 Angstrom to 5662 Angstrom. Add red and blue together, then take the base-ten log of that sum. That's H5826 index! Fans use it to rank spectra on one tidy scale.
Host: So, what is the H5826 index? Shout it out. 0.7193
